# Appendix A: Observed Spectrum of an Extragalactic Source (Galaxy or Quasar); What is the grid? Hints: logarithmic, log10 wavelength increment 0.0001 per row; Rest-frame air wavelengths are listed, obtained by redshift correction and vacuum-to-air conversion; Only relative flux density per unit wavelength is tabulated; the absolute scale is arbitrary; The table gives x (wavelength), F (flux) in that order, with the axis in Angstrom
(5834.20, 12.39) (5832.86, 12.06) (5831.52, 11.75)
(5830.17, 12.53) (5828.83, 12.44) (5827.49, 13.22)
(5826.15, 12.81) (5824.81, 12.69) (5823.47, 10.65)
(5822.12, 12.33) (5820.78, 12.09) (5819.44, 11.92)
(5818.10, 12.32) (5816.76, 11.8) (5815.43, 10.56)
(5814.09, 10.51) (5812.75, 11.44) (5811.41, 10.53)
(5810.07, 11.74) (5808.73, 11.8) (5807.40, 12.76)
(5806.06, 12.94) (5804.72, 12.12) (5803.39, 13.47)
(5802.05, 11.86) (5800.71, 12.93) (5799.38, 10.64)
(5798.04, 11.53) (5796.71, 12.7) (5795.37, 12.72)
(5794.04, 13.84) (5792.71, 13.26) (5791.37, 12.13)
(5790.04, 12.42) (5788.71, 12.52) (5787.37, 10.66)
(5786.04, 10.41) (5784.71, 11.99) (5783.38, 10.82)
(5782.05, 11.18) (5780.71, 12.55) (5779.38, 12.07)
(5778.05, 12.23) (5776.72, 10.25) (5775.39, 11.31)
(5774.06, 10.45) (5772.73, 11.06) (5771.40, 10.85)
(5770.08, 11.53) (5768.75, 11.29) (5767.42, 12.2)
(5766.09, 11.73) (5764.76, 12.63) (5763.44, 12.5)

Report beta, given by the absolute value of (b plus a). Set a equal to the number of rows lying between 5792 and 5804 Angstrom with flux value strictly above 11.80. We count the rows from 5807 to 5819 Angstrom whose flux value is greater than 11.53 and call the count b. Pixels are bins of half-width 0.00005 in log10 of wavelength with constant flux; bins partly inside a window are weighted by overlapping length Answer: 12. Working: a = 7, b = 5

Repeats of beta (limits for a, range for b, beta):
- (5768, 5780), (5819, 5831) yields 10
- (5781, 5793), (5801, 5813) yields 12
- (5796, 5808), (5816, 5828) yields 15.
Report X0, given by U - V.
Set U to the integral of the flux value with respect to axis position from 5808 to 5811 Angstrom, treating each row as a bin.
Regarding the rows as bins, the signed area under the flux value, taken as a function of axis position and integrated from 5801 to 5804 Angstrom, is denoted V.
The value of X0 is -3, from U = 35.1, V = 37.9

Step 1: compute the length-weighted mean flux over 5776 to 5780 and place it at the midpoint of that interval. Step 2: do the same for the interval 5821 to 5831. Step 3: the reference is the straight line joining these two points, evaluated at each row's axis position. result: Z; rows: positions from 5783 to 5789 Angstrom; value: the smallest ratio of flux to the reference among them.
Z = 0.89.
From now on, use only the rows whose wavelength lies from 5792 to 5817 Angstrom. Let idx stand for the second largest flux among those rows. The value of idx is 13.47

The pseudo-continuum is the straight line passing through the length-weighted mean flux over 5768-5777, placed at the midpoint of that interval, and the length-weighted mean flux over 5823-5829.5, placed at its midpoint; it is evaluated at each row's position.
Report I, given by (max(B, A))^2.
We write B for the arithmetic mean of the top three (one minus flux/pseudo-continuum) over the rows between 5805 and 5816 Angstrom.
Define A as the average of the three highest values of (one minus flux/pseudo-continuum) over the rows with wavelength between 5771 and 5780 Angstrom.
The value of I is 0.017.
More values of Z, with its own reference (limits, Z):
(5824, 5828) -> 1.03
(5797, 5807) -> 0.90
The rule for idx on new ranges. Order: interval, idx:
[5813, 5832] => 12.81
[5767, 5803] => 13.26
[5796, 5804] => 12.93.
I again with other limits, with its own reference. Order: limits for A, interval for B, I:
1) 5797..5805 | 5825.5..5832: 0.001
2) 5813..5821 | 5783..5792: 0.010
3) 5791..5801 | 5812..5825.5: 0.018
